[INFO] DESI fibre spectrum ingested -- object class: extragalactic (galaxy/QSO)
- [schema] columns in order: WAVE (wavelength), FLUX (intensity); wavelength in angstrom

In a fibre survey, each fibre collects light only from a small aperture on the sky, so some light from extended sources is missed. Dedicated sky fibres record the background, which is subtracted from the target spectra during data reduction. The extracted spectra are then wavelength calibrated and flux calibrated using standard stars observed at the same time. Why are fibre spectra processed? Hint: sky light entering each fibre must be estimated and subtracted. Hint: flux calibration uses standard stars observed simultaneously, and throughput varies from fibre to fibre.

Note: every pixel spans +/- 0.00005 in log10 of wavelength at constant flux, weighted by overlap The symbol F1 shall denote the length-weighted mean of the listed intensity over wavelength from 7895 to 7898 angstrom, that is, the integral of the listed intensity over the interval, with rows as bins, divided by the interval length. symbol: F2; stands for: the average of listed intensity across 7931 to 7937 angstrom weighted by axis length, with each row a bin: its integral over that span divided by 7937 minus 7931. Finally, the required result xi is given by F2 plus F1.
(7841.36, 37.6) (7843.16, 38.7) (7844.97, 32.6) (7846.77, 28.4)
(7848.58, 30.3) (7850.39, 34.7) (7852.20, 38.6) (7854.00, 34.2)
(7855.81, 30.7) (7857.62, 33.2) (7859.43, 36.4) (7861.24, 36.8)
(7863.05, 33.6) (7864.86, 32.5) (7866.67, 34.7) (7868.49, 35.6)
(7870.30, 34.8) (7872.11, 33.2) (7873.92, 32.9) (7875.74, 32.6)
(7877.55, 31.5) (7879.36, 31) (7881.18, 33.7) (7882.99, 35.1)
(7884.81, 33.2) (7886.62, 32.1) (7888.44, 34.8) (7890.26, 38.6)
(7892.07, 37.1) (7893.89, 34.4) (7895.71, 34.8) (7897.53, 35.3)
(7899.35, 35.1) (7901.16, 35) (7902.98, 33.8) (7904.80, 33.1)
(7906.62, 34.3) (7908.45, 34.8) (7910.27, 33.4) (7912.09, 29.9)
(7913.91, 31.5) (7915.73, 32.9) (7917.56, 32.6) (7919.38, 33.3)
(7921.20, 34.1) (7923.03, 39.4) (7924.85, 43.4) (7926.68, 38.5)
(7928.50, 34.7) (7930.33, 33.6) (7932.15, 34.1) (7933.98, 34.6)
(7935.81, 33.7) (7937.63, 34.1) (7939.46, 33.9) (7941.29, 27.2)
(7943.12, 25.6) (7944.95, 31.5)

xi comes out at 69.2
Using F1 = 35.0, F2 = 34.2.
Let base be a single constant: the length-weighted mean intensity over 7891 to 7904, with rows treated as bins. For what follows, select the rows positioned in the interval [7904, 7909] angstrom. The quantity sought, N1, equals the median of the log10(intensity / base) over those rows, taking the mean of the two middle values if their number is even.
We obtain -0.010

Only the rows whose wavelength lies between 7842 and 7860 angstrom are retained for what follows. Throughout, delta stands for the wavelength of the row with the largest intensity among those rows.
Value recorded 7843.16 angstrom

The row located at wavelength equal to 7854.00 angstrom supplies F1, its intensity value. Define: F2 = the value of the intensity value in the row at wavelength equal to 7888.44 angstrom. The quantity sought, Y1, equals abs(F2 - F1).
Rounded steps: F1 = 34.2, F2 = 34.8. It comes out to 0.6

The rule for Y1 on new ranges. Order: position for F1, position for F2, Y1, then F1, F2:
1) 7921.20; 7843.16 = 4.6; 34.1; 38.7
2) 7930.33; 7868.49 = 2.0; 33.6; 35.6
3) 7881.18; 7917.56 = 1.1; 33.7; 32.6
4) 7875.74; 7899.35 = 2.5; 32.6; 35.1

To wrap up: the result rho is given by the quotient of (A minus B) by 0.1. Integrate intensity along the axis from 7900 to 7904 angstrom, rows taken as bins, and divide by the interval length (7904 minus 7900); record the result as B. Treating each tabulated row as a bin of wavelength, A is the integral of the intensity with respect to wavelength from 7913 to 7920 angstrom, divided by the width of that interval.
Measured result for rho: -19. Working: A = 32.5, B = 34.5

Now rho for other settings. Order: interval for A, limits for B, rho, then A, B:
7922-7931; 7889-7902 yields 22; 38.0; 35.7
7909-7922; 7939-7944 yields 41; 32.6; 28.5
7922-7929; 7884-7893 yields 40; 39.2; 35.2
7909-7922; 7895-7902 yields -25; 32.6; 35.1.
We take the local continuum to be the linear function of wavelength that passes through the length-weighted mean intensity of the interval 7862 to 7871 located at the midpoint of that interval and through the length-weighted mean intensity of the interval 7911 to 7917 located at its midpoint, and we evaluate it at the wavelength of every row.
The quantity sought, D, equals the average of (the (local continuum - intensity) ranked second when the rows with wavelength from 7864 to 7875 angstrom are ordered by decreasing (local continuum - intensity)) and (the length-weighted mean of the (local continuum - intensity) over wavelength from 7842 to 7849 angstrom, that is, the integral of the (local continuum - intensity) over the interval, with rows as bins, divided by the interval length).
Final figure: 1.8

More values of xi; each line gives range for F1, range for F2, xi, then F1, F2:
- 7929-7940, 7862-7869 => 68.1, 34.0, 34.0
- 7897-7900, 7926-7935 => 70.2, 35.2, 35.0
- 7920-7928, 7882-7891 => 73.1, 38.4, 34.7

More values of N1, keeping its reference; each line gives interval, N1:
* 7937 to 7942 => -0.015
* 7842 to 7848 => -0.032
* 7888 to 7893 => 0.024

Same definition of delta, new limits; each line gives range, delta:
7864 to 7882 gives 7868.49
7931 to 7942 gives 7933.98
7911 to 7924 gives 7923.03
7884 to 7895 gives 7890.26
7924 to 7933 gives 7924.85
